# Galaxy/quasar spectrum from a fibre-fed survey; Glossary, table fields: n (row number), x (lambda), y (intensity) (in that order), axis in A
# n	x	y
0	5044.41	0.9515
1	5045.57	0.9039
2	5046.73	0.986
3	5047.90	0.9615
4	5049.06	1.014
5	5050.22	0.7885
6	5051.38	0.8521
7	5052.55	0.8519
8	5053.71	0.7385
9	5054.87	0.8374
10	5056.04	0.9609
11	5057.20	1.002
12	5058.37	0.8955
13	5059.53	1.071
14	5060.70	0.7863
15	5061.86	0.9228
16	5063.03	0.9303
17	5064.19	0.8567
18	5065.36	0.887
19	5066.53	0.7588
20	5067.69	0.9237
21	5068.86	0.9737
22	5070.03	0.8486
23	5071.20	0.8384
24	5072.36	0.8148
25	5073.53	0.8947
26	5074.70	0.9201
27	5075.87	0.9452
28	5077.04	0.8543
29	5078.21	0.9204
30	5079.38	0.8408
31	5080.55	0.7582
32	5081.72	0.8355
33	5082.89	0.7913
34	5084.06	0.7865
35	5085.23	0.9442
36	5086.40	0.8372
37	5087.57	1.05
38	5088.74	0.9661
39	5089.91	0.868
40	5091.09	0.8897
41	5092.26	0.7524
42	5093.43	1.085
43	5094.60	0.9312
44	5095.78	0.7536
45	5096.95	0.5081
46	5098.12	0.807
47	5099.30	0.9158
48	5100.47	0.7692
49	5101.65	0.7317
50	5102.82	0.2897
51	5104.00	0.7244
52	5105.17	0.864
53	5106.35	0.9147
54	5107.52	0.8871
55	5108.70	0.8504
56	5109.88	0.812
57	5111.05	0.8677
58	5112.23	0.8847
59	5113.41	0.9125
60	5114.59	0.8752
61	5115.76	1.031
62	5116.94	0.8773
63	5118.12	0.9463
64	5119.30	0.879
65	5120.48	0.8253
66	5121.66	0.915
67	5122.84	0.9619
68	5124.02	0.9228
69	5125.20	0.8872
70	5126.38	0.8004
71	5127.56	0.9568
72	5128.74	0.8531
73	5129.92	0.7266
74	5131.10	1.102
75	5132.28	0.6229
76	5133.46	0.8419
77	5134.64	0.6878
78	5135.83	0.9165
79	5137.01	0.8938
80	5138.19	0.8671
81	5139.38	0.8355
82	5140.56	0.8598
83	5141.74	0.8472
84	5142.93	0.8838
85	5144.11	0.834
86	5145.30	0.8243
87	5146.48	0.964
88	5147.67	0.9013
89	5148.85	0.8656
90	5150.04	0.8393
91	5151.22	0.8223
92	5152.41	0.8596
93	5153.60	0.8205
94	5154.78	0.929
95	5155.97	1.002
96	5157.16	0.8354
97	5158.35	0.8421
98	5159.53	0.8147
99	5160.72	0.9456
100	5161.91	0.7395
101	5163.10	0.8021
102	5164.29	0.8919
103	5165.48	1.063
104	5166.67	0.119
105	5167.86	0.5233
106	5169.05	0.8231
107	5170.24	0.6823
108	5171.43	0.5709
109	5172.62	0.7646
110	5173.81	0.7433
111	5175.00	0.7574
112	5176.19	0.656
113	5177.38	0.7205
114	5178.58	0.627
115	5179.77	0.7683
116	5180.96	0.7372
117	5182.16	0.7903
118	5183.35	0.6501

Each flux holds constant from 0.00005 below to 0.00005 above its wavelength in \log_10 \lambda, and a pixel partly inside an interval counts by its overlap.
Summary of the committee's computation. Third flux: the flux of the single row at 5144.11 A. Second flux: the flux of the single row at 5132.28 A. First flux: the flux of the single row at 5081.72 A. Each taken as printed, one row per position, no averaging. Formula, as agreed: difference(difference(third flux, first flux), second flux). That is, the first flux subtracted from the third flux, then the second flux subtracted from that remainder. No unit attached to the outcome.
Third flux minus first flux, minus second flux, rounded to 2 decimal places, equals -0.62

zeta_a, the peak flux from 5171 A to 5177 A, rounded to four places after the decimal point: 0.7646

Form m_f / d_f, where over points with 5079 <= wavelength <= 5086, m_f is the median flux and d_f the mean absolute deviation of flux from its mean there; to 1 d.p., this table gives 17.2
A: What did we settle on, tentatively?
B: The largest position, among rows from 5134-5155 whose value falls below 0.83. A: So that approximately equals 5153.60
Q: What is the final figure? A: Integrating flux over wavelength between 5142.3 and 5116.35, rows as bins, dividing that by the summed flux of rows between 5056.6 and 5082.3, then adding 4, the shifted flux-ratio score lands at 5.15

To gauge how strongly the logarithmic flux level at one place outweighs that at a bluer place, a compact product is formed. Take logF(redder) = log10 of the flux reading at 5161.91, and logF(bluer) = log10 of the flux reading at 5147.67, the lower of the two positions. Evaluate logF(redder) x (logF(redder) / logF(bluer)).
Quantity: -0.38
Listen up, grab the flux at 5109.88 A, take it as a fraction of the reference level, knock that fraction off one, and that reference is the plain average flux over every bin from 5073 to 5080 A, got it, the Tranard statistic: 0.09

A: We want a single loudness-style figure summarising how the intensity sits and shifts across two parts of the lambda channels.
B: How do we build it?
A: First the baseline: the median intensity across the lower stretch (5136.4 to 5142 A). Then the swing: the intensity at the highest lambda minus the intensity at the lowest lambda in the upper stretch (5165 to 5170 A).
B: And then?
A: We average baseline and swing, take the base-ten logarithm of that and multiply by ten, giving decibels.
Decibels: -5.1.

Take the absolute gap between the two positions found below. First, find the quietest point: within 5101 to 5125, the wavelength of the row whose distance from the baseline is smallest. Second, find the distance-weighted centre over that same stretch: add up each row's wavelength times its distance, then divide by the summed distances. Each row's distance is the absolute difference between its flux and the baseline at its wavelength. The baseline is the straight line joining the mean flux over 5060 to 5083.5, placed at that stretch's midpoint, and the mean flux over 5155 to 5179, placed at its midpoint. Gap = 1.8 A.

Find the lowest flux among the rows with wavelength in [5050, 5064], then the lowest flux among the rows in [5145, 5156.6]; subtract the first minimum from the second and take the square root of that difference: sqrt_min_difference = 0.3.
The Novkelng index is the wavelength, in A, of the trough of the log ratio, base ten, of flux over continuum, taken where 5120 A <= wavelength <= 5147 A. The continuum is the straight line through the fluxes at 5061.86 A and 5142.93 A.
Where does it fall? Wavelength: 5132.28 A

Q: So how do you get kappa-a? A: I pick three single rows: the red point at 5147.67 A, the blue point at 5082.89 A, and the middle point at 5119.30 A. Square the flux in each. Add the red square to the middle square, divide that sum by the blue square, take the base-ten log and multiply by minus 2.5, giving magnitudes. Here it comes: -1.0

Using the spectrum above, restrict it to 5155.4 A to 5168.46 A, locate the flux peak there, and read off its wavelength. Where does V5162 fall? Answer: 5165.48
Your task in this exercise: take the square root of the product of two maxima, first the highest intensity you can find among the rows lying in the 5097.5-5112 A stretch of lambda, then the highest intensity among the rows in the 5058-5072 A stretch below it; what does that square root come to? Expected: 0.99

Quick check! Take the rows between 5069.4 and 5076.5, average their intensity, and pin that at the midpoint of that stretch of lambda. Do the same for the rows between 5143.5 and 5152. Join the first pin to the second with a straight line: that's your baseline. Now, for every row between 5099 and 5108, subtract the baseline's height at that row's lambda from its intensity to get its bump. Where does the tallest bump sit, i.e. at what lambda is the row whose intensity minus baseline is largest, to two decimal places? 5106.35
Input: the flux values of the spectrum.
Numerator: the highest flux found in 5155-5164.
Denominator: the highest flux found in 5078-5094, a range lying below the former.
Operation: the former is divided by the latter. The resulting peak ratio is 0.92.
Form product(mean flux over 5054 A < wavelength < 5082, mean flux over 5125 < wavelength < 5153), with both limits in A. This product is 0.76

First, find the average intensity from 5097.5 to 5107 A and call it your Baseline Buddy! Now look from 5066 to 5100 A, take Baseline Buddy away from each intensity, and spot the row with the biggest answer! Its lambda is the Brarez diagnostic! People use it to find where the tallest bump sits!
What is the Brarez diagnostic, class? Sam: 5093.43 A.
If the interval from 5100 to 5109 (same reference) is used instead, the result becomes 5106.35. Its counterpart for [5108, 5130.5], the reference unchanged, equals 5115.76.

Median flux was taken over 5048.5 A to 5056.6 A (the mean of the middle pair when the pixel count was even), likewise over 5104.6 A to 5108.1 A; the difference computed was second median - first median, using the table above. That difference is 0.035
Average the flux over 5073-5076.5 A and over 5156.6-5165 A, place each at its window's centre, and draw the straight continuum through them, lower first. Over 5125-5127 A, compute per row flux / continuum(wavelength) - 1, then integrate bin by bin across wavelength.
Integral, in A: -0.08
